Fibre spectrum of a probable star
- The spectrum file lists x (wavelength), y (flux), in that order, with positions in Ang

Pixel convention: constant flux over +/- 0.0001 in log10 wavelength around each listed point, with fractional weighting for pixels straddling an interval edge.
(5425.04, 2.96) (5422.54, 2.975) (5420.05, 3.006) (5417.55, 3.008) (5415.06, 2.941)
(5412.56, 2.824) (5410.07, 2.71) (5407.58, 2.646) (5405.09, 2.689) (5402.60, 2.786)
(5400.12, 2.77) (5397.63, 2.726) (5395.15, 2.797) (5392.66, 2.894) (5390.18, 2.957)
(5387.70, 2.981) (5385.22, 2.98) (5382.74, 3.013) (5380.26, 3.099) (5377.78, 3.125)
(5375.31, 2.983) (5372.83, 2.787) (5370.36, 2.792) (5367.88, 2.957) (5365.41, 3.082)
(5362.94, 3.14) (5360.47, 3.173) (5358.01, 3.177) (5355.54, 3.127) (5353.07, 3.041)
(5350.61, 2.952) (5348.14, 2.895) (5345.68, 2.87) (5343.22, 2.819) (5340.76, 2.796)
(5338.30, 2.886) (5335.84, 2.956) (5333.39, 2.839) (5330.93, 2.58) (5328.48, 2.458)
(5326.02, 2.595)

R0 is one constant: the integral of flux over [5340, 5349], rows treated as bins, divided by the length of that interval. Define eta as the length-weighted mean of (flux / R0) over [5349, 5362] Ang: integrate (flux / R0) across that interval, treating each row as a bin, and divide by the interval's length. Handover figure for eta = 1.09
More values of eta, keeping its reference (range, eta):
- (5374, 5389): 1.06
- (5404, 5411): 0.94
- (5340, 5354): 1.02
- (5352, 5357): 1.08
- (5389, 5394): 1.03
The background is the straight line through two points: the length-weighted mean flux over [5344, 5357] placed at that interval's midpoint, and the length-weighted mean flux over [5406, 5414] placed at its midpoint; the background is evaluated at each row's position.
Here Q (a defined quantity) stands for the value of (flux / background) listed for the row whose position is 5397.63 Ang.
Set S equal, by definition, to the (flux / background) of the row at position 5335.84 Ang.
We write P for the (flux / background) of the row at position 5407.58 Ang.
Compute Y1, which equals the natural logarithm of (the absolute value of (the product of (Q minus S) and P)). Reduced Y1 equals -5.1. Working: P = 0.97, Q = 0.98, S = 0.97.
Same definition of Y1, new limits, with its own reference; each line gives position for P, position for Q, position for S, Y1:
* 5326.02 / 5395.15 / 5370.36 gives -3.5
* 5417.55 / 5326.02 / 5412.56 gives -1.5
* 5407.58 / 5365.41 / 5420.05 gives -2.8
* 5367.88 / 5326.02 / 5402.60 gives -1.8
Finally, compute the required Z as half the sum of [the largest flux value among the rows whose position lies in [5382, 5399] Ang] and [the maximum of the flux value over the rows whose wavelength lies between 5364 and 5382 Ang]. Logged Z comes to 3.07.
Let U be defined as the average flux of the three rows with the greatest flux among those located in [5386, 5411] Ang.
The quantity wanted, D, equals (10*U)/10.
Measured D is 2.94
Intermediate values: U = 2.94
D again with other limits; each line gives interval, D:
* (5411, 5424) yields 3.00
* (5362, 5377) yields 3.07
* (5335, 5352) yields 2.93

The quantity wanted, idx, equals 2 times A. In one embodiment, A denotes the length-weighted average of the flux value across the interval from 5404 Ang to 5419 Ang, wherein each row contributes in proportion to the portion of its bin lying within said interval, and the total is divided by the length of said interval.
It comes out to 5.6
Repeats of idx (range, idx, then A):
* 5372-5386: 6.0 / 3.00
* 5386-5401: 5.7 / 2.86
